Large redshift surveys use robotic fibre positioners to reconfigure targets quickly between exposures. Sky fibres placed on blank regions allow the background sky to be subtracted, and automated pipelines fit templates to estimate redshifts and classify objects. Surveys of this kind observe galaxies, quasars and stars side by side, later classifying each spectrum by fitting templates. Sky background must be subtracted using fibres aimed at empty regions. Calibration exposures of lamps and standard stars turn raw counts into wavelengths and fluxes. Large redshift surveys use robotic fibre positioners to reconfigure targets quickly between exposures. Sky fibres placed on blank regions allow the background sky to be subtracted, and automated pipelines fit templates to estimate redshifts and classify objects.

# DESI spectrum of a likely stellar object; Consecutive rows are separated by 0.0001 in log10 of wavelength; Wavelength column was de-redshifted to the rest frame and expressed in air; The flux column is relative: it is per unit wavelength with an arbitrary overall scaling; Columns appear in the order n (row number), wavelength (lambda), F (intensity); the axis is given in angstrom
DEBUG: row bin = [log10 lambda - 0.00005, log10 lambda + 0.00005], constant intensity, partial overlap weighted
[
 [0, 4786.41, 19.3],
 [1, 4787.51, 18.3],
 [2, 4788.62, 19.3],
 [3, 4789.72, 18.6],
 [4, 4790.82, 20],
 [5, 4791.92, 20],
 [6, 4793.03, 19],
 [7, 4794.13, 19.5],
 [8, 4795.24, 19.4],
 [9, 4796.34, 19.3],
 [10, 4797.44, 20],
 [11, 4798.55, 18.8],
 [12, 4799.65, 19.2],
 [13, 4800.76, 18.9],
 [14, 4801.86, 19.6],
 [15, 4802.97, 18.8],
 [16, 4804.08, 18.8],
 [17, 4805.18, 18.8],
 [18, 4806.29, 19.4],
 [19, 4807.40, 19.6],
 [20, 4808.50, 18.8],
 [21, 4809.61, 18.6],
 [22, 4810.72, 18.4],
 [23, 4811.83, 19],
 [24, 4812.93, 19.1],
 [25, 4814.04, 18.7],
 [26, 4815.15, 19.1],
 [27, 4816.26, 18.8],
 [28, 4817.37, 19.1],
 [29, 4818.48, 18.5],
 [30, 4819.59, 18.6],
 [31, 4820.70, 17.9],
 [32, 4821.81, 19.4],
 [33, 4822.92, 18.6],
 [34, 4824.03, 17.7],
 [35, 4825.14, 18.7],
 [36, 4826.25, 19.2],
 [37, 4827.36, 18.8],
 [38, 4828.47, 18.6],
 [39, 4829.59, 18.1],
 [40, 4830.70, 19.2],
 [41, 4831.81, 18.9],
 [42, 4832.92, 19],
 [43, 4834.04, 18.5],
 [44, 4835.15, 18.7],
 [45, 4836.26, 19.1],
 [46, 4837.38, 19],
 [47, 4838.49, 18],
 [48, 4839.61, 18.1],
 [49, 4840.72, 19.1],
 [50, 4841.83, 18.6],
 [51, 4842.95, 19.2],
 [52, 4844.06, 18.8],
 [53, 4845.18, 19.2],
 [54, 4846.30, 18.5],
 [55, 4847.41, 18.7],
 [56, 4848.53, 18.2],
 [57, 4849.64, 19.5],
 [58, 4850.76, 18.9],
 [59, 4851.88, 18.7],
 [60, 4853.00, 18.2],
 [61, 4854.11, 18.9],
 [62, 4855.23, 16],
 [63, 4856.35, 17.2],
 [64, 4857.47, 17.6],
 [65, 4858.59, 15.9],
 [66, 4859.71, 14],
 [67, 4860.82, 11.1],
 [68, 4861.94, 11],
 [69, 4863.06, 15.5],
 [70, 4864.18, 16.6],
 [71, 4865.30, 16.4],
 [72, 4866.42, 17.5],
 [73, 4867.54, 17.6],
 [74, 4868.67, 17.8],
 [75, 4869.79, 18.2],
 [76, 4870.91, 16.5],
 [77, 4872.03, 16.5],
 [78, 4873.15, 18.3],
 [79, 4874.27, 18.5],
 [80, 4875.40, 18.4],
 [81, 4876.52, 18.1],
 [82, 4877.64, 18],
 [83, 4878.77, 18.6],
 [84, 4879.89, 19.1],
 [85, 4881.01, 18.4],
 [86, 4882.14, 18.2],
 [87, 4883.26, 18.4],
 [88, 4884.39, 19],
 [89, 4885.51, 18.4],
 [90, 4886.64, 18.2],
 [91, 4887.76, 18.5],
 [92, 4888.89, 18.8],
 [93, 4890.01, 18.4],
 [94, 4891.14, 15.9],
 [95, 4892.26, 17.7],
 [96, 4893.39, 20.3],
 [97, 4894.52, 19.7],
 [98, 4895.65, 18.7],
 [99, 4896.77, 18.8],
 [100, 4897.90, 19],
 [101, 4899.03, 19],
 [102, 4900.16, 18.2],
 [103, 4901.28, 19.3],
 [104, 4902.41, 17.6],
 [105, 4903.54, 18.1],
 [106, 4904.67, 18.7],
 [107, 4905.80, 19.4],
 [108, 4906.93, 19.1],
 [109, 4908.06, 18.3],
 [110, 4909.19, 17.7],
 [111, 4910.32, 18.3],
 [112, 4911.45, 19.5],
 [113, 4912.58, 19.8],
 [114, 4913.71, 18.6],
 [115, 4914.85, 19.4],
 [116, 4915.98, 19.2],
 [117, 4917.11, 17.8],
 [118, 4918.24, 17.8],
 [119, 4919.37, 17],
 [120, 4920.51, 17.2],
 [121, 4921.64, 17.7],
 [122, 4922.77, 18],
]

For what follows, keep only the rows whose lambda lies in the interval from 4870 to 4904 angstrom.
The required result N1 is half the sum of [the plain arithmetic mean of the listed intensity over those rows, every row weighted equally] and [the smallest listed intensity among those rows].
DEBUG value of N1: 17.1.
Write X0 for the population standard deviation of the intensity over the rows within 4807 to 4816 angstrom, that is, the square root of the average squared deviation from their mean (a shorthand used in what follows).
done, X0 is 0.35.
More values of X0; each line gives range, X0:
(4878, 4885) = 0.33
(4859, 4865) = 2.27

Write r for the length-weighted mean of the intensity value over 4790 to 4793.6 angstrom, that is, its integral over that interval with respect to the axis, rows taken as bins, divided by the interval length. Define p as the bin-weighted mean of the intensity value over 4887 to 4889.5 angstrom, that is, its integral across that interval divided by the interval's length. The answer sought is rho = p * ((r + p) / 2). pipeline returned 357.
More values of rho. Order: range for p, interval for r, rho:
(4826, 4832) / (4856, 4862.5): 311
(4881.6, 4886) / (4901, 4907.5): 344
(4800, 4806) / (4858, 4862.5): 304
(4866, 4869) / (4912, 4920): 317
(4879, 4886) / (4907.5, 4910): 341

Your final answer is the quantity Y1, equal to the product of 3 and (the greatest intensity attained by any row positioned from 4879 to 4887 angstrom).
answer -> 57.3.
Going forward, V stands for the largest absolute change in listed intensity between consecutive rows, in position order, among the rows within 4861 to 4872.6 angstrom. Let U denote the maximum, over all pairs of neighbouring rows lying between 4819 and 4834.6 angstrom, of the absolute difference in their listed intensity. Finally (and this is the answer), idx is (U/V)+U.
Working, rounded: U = 1.5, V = 4.50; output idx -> 1.8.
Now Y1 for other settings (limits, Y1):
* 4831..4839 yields 57.3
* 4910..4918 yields 59.4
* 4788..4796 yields 60.0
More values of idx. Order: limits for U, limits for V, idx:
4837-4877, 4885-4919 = 6.2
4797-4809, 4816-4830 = 2.0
